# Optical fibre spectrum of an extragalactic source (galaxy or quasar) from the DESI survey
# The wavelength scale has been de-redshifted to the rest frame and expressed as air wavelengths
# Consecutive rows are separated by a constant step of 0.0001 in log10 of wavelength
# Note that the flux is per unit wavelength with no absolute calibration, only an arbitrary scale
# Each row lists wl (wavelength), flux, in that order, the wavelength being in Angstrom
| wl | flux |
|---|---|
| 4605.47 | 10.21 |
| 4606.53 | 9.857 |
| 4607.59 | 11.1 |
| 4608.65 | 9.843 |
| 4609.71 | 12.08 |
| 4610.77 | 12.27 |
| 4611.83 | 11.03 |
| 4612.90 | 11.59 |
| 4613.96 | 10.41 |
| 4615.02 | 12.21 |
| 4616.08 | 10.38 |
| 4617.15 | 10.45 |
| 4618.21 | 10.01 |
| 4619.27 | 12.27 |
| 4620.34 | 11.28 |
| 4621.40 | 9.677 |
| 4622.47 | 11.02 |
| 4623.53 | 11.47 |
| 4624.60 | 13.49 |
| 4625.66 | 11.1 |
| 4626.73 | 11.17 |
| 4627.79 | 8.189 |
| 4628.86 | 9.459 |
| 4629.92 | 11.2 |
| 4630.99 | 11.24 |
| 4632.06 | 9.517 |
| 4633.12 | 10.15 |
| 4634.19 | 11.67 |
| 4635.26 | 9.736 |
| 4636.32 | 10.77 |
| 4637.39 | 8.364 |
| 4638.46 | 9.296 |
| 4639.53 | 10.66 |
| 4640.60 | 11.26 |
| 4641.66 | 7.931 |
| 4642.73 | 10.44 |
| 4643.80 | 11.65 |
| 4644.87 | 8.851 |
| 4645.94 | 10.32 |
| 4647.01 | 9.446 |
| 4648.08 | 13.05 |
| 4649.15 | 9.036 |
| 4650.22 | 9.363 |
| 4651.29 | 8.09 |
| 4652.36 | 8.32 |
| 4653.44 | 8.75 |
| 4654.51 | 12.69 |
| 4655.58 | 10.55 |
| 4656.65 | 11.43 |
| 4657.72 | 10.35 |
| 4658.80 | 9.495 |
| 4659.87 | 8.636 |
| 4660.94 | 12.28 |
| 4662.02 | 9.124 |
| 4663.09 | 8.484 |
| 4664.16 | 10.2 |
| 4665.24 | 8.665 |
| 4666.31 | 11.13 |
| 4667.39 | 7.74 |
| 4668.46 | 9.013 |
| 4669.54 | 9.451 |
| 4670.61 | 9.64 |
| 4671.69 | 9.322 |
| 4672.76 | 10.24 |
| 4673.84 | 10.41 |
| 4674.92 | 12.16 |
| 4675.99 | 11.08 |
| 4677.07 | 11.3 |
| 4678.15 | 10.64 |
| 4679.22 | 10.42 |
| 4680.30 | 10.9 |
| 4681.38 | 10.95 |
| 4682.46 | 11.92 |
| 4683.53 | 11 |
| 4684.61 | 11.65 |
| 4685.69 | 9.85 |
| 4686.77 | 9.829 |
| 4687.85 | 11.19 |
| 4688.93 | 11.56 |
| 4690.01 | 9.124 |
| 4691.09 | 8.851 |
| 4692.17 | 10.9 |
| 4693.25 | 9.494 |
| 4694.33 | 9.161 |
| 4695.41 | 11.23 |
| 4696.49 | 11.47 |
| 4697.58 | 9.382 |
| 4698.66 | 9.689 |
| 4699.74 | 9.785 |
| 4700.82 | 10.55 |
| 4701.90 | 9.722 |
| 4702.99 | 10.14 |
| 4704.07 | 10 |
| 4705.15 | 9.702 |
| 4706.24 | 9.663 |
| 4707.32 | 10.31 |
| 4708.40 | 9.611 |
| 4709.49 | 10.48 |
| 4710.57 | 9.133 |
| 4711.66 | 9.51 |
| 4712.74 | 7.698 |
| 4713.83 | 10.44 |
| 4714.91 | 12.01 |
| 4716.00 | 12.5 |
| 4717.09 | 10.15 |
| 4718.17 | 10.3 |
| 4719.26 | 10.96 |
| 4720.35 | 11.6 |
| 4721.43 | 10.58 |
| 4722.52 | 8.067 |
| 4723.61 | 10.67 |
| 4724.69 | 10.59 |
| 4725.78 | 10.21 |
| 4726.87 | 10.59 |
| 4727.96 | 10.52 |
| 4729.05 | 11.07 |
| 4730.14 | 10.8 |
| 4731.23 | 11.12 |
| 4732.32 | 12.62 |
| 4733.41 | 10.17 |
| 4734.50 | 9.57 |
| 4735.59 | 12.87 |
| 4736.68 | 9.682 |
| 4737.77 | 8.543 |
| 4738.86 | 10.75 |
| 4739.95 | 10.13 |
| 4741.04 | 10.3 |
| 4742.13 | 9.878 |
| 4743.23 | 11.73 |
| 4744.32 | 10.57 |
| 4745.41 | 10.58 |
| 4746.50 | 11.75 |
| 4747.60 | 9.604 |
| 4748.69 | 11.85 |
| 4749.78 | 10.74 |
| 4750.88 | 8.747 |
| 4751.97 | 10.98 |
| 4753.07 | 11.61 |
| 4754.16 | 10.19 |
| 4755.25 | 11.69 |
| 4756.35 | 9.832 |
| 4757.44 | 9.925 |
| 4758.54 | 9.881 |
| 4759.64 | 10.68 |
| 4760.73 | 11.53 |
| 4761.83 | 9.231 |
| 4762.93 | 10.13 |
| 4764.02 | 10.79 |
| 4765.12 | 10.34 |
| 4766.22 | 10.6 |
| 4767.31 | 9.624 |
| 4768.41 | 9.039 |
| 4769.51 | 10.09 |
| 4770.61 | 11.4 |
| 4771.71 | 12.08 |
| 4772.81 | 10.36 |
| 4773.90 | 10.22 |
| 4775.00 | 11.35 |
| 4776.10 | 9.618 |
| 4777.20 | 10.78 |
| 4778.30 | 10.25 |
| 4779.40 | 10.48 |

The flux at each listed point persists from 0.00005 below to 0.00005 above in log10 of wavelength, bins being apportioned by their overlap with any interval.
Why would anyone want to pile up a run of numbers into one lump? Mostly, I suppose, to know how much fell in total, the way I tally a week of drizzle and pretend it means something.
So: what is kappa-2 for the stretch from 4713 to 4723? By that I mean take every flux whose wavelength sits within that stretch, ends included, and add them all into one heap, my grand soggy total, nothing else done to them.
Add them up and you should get 97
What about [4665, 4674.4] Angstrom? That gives 86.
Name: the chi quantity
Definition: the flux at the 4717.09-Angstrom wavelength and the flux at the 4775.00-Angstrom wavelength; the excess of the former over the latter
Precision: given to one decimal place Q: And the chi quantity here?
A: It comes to -1.2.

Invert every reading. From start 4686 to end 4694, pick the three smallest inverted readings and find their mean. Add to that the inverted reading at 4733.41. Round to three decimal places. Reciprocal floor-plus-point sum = 0.188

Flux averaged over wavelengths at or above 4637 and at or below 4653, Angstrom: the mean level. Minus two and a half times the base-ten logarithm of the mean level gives -2.47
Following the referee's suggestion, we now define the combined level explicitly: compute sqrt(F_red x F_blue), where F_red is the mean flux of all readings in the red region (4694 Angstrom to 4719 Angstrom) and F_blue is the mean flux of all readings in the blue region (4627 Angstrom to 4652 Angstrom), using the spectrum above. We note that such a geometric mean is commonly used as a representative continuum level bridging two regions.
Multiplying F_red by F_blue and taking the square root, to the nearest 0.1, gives 10.1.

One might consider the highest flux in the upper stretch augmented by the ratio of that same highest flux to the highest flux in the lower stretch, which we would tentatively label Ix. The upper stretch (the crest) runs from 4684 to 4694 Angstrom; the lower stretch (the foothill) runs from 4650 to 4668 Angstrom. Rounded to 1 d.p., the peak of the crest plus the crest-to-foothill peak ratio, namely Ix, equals 12.6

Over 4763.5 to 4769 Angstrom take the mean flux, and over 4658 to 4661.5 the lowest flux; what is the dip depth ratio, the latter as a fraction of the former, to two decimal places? 0.86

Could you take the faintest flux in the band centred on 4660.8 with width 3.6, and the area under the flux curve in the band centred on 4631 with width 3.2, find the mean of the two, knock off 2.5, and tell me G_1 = 18.9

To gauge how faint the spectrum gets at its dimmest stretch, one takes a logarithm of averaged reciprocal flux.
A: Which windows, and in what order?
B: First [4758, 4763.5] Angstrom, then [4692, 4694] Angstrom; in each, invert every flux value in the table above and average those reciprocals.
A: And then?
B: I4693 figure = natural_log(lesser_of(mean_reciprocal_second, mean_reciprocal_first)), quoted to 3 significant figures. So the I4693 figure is -2.33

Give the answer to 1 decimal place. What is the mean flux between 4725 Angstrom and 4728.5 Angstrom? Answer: 10.4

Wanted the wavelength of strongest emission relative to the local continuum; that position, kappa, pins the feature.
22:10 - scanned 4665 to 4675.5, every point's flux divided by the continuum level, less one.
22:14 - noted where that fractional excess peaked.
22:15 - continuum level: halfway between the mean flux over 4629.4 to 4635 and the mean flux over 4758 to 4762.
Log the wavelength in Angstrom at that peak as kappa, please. 4674.92 Angstrom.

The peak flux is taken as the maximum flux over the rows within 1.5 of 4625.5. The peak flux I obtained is 13.49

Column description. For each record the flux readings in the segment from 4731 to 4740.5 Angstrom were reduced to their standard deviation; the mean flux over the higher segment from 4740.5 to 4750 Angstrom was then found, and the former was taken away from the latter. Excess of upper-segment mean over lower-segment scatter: 9.4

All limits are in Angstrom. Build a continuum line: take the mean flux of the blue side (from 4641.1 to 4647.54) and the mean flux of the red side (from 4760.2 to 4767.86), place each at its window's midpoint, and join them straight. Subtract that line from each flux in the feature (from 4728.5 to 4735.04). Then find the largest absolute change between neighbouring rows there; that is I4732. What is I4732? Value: 2.5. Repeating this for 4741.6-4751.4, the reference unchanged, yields 2.2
